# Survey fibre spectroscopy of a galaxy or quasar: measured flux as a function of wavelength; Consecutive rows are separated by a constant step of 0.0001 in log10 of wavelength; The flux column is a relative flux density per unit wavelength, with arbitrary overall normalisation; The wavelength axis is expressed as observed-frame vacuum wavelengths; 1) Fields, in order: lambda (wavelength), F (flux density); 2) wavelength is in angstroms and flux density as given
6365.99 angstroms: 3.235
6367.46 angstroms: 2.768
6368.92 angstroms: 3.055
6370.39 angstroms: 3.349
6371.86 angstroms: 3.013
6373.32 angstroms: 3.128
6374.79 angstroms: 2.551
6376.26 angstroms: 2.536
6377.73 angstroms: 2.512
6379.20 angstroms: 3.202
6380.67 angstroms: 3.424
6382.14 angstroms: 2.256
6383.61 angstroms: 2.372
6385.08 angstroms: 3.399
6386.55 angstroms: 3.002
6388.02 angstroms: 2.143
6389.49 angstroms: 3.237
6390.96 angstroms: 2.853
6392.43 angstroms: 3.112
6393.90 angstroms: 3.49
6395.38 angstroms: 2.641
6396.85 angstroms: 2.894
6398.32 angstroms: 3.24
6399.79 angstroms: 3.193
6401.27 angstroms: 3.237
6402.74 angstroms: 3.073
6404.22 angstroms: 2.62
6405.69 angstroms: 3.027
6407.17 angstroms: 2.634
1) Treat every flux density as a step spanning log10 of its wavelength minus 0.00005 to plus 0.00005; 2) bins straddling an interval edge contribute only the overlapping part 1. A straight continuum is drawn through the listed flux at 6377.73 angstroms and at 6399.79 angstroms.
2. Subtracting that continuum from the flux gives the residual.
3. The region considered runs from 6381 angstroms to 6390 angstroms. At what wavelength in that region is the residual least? 6388.02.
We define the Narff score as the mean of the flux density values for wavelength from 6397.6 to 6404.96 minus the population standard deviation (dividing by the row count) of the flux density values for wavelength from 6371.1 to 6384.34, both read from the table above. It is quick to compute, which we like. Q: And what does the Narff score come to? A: 2.679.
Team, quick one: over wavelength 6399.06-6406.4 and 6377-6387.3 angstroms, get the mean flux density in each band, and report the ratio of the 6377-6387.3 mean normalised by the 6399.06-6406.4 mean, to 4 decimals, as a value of 0.9508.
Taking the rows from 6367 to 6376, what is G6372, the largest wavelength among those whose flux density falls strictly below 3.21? 6374.79 angstroms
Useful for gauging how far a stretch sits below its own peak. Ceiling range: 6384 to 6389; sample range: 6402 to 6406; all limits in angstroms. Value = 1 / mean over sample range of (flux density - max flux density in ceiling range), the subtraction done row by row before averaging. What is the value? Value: -2.0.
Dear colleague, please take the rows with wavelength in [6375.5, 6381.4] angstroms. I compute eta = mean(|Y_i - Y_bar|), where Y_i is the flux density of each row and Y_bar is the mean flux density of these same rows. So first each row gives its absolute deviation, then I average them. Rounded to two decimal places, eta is 0.39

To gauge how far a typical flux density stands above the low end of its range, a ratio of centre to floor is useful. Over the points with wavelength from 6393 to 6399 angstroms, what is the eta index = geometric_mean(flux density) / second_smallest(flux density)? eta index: 1.05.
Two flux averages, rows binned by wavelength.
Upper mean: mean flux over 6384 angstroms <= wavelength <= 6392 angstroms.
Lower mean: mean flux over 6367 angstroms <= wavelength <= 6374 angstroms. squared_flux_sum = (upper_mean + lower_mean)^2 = 36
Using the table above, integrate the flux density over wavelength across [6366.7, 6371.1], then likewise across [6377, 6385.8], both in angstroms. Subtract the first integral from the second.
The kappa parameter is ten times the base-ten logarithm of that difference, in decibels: 10.7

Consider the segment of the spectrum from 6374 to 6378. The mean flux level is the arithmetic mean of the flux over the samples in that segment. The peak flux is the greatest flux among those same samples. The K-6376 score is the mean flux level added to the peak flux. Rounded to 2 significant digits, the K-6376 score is 5.1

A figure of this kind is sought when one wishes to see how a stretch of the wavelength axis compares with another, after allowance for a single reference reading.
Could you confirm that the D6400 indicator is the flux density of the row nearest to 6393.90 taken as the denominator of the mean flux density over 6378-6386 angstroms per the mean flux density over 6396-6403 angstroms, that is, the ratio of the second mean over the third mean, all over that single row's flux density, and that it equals 0.27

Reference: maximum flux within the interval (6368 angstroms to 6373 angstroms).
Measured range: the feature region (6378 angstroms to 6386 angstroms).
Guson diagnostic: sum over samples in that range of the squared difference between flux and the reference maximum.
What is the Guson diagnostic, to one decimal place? 2.2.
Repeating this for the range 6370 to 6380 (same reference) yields 2.2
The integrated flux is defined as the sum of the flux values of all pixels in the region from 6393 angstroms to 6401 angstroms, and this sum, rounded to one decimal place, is 15.5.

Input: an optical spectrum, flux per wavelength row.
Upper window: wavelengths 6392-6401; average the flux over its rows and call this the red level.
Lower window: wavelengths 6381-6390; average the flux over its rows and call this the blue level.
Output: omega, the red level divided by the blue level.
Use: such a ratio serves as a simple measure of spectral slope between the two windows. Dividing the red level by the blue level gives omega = 1.13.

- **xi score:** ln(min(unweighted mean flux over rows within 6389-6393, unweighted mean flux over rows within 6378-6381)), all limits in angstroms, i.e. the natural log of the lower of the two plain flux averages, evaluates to 1.12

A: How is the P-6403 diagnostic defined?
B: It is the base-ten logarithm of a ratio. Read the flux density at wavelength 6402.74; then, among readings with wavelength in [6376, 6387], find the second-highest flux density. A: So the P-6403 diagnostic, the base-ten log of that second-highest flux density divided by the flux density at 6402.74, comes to 0.04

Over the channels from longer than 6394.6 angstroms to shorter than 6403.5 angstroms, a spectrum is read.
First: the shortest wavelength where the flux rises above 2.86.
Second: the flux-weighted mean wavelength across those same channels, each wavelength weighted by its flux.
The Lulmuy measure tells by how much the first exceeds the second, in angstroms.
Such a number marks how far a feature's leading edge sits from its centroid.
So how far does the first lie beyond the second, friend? -2.3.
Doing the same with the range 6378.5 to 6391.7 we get -5.8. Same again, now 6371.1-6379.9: -3.6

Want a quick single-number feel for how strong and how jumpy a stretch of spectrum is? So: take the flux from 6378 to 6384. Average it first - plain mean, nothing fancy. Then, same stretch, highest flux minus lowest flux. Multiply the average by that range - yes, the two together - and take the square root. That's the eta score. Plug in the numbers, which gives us 1.81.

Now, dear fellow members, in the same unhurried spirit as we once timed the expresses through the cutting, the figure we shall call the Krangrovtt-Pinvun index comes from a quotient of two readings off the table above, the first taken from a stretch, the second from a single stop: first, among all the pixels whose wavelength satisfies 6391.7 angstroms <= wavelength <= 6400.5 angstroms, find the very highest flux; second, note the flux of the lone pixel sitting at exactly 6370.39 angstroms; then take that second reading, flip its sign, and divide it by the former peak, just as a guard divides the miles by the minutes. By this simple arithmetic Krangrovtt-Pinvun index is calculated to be -0.96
